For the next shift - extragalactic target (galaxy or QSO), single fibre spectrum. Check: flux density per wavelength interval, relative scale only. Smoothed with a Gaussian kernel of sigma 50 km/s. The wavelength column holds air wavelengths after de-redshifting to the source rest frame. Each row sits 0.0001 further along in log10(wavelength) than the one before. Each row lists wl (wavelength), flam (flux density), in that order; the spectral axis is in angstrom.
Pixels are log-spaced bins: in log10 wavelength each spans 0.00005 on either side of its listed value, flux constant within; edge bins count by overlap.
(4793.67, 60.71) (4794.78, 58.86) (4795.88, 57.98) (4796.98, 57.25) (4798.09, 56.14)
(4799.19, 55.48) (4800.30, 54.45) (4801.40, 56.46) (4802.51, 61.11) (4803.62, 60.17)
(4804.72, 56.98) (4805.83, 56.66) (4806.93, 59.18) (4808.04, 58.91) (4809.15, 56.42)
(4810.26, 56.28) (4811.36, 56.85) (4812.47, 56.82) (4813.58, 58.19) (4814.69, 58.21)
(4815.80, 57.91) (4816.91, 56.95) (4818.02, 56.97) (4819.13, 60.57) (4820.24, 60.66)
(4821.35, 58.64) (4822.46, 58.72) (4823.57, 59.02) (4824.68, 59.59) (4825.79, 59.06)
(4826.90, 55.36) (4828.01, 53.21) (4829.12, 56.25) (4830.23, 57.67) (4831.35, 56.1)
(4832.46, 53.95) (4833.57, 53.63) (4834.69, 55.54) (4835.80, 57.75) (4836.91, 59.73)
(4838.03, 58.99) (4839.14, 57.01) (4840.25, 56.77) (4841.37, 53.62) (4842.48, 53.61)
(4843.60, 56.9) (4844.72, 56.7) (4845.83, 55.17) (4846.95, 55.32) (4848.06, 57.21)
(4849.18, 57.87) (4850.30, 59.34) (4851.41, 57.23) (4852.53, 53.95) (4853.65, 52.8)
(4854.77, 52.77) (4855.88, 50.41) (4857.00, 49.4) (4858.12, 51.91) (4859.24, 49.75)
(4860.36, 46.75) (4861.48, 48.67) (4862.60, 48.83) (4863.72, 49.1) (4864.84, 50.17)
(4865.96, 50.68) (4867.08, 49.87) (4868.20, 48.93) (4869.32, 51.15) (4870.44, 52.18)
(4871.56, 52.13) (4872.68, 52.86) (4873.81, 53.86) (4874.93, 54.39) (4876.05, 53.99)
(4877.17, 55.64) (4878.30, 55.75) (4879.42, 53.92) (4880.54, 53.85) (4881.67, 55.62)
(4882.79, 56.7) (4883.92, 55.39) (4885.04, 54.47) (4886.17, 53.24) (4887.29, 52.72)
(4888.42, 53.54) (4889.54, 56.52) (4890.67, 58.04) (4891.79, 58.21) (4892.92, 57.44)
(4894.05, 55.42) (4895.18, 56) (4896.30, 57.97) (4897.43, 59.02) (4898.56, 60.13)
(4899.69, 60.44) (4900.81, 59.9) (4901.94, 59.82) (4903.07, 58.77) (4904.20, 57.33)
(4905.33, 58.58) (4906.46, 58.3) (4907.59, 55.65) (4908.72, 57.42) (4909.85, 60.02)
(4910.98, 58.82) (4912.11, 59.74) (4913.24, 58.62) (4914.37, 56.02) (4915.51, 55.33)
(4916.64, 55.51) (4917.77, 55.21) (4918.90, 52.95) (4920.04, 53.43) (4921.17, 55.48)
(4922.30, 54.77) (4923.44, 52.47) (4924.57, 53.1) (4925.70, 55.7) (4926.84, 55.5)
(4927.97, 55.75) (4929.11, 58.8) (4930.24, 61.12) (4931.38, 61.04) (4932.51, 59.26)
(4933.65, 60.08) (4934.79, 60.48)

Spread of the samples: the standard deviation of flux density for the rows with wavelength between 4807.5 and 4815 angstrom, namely 1.0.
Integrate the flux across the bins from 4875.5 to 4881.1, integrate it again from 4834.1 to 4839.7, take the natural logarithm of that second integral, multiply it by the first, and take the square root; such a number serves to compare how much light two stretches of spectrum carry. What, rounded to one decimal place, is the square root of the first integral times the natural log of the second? 42.1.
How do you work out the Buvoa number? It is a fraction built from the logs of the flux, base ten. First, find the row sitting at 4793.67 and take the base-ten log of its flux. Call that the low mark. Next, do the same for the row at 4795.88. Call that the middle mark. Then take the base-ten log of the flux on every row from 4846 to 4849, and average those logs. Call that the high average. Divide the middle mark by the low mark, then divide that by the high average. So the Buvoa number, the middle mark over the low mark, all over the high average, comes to 0.565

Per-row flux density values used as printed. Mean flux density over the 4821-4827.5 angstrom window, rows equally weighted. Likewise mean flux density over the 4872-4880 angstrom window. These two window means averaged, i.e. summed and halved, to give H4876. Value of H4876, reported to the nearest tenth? 56.4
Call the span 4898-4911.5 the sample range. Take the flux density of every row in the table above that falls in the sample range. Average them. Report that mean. 58.8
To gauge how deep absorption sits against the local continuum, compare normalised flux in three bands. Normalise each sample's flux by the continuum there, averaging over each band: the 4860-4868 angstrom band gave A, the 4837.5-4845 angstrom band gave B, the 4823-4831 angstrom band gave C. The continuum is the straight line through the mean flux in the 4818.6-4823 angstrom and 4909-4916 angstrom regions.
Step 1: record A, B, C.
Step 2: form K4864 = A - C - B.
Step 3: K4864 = -1.07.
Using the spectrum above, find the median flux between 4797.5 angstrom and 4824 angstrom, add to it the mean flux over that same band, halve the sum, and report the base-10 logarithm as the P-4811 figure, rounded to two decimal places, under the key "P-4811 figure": 1.76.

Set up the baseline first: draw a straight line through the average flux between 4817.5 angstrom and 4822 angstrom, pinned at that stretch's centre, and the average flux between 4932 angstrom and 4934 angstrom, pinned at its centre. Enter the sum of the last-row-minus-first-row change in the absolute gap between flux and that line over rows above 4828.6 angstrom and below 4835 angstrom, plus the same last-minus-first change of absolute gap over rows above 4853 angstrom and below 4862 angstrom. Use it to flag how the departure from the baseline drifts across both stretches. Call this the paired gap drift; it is 4.9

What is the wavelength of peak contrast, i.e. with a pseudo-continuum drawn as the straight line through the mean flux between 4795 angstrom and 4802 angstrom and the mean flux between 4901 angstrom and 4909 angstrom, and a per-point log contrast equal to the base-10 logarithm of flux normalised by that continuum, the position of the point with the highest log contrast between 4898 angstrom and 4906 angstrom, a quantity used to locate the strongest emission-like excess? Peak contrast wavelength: 4899.69 angstrom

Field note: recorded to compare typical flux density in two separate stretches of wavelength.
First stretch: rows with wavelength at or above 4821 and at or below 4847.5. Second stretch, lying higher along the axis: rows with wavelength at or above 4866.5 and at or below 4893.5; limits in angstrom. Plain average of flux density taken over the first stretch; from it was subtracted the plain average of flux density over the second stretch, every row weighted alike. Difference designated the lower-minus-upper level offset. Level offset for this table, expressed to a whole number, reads 2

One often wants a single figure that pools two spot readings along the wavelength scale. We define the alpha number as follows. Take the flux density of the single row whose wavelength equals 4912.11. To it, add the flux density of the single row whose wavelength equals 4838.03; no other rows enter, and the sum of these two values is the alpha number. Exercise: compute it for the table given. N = 119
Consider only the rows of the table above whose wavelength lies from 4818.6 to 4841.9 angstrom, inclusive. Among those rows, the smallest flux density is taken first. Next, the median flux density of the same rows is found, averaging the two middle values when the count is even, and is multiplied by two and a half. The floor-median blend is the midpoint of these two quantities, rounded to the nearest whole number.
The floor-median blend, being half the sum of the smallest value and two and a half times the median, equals 99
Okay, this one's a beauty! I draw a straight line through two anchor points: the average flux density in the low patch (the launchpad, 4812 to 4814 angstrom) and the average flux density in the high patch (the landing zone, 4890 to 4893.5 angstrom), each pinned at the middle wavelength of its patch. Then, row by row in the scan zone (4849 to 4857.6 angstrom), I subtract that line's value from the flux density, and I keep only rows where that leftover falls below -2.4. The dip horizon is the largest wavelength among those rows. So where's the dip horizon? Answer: 4857.00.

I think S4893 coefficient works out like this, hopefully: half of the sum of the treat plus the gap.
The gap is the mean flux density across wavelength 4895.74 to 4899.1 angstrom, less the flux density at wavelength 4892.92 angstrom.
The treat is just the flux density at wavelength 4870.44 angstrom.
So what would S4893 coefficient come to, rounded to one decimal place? 26.9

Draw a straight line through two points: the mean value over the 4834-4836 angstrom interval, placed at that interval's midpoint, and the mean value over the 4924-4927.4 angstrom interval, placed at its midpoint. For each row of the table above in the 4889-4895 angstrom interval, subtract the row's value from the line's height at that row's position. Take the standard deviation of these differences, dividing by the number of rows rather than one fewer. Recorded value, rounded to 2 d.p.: 1.03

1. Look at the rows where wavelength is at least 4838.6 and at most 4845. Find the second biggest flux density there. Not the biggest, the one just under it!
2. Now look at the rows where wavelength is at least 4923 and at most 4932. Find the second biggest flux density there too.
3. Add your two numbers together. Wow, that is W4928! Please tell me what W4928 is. 118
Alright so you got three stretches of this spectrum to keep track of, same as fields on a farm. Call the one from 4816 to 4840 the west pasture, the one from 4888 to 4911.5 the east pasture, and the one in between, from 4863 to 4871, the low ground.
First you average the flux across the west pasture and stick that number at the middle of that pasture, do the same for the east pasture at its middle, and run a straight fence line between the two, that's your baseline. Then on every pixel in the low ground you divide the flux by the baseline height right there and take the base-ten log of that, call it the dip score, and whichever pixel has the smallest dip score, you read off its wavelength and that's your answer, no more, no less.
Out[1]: 4868.20 angstrom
